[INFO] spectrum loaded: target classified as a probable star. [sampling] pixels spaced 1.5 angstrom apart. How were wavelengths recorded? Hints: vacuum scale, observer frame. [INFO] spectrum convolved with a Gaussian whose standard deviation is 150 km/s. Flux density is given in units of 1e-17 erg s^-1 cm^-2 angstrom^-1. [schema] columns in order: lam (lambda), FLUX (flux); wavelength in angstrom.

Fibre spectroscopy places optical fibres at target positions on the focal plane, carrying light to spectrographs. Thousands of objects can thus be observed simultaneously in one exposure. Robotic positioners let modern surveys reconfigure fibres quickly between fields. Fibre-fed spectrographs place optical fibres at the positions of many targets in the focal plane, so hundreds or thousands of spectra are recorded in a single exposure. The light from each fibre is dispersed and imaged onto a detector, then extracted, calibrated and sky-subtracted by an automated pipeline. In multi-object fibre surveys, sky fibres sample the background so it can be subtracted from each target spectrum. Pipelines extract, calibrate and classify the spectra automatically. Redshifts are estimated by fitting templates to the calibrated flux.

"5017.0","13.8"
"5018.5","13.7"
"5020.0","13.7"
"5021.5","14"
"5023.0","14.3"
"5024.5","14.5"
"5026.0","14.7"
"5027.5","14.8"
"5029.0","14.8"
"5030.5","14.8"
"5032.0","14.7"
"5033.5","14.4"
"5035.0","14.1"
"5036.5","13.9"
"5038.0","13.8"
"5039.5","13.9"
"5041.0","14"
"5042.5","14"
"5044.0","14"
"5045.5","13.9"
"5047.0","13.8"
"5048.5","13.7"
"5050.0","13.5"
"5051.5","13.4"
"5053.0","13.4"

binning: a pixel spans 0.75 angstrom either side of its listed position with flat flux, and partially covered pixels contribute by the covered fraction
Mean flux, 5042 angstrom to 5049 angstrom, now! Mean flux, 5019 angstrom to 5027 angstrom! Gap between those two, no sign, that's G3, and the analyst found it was 0.36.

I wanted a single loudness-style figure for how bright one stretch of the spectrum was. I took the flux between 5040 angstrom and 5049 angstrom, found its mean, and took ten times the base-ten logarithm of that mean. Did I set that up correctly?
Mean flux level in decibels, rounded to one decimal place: 11.4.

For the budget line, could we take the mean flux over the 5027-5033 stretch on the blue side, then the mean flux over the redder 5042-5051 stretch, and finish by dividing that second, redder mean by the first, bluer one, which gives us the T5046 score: 0.94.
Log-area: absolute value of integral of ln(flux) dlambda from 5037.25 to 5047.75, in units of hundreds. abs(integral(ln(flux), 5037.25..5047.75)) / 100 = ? 0.28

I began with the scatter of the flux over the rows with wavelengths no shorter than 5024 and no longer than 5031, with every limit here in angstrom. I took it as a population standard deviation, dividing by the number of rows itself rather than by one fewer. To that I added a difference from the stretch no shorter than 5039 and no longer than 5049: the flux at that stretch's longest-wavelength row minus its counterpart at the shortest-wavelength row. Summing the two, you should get -0.1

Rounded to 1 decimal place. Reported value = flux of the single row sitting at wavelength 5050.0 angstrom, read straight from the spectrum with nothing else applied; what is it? 13.5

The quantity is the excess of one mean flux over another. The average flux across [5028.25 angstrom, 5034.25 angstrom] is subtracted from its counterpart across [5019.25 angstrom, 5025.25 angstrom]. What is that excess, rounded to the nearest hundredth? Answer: -0.55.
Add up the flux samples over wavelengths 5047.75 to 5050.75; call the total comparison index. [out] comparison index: 27.2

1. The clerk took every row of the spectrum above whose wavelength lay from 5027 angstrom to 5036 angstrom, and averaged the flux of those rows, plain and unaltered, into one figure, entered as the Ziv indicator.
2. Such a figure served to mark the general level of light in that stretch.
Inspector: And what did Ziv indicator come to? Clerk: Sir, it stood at 14.6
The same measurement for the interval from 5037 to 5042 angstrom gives 13.9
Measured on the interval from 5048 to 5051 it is 13.6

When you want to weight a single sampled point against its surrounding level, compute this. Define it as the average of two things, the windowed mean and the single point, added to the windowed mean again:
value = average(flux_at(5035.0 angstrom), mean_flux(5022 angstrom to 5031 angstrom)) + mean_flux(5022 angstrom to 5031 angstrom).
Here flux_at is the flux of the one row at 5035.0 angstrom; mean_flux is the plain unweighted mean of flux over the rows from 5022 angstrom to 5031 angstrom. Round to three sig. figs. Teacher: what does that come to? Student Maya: 29.0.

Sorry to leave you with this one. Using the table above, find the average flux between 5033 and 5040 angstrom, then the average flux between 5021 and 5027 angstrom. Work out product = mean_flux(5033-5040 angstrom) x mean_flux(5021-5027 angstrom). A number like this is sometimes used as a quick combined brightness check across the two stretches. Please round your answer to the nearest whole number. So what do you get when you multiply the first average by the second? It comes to 202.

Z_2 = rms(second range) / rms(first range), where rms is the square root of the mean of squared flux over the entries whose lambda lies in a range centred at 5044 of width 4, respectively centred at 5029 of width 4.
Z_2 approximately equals 0.944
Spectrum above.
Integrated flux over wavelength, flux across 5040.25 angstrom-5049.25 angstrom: 125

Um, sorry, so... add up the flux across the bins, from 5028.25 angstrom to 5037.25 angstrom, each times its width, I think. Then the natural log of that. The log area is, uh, 4.87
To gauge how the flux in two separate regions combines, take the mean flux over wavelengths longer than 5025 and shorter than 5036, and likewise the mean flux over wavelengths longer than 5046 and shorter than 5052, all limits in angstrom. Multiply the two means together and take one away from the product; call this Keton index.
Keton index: 198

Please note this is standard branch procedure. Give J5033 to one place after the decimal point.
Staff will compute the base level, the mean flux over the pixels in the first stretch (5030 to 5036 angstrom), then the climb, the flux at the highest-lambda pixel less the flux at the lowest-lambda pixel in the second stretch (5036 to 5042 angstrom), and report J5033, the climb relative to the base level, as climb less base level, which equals -14.4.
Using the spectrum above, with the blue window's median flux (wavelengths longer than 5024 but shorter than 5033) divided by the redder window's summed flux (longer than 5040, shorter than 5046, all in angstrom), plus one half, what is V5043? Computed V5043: 0.764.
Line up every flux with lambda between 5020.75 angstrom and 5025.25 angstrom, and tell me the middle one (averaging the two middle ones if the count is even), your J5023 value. 14.3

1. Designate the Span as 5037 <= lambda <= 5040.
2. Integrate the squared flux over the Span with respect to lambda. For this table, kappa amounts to 575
